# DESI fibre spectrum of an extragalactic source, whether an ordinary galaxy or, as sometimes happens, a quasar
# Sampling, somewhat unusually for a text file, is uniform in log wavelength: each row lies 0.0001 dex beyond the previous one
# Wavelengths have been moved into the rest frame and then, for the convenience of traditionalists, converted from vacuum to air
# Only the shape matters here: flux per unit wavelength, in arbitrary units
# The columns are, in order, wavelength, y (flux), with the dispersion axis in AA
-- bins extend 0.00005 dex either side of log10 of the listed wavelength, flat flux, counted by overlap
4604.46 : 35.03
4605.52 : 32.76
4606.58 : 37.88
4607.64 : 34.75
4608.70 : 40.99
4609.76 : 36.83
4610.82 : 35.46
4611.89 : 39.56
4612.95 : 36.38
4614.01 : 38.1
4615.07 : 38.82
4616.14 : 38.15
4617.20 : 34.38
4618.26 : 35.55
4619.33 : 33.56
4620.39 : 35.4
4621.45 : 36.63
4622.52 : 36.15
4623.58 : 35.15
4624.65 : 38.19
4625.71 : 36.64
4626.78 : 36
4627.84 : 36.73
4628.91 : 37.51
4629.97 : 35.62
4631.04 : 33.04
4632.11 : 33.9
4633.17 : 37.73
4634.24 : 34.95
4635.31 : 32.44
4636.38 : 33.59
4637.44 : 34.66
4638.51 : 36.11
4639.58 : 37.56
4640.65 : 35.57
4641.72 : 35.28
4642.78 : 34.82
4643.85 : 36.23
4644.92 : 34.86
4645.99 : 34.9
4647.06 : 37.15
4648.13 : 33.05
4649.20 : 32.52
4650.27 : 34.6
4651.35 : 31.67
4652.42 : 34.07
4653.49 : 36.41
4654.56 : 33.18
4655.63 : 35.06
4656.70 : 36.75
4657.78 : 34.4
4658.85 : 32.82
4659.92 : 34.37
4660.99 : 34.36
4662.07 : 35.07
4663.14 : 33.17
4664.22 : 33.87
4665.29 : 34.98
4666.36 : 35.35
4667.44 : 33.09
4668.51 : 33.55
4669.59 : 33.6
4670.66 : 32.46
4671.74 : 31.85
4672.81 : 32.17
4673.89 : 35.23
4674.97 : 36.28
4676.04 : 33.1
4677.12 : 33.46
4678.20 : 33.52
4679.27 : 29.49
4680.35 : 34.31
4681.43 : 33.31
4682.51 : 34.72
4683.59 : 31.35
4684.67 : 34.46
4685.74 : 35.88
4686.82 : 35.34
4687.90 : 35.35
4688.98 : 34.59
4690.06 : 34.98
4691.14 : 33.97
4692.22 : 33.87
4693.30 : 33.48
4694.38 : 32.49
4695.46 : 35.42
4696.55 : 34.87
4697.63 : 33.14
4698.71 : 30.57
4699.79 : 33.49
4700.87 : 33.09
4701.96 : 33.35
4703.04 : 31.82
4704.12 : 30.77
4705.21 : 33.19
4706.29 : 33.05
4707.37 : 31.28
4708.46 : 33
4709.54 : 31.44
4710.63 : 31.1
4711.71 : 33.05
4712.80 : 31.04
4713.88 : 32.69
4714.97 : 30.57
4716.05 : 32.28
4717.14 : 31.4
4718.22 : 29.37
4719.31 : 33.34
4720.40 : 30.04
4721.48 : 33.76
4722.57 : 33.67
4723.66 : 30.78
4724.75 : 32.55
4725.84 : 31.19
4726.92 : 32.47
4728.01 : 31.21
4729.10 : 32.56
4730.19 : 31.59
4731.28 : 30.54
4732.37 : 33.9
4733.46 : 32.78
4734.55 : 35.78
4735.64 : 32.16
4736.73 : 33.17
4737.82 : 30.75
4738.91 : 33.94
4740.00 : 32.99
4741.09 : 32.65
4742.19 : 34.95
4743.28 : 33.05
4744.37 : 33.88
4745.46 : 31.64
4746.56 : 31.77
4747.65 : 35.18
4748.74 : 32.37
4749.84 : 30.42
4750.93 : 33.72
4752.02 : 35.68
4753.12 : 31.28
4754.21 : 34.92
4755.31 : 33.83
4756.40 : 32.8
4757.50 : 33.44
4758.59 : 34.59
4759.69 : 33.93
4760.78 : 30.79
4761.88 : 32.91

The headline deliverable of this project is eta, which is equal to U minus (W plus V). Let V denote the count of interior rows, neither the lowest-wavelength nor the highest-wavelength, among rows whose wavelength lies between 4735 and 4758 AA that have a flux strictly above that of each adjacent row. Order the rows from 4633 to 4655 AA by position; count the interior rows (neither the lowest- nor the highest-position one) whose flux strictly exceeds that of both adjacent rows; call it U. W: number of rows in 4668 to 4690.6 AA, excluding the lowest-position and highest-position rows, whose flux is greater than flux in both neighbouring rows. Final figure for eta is -9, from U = 5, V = 7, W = 7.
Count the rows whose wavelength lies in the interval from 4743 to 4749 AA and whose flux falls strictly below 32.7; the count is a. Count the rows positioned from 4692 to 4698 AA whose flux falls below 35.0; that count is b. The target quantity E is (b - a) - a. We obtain -1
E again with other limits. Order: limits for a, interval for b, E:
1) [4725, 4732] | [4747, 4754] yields -8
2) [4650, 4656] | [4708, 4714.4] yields 4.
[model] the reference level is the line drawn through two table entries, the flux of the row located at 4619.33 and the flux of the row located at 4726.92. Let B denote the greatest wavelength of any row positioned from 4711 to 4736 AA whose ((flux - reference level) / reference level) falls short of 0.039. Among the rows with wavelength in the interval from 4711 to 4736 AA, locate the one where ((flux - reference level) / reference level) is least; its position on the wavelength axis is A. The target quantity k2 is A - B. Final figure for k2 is -17.4 AA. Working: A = 4718.22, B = 4735.64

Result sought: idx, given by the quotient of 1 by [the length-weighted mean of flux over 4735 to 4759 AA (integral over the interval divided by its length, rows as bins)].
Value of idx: 0.0302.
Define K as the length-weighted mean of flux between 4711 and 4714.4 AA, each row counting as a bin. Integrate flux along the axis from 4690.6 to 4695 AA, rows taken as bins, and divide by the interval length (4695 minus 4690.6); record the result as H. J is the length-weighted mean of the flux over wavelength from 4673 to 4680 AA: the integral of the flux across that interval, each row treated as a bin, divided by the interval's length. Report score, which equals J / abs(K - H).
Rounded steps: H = 33.5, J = 33.5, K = 32.2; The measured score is 27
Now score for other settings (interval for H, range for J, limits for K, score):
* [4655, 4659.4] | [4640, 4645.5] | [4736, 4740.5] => 18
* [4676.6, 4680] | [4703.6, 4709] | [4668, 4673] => 67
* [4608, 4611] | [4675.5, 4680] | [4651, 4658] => 10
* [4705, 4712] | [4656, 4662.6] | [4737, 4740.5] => 92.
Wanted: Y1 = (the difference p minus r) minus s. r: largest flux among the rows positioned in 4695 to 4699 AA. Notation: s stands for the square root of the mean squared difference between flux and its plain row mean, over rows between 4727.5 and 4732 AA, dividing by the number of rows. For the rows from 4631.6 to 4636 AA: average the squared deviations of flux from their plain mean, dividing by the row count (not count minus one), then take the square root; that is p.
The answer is -34.2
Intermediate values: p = 1.94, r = 35.42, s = 0.7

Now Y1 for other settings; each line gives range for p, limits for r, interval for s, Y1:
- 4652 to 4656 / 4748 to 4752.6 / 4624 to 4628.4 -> -35.3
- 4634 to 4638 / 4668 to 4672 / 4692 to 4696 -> -33.7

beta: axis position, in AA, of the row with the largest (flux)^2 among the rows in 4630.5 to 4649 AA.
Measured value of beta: 4633.17 AA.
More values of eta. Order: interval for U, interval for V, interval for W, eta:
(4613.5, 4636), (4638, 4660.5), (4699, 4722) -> -7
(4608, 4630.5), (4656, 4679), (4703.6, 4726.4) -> -7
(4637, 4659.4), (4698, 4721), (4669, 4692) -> -9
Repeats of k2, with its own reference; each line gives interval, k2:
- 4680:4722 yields -3.3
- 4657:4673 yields -1.1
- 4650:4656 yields -3.2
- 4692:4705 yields -5.4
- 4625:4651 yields -13.9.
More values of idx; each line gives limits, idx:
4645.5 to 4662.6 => 0.0291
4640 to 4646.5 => 0.0283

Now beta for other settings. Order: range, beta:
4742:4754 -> 4752.02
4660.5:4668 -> 4666.36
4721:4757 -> 4734.55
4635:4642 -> 4639.58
